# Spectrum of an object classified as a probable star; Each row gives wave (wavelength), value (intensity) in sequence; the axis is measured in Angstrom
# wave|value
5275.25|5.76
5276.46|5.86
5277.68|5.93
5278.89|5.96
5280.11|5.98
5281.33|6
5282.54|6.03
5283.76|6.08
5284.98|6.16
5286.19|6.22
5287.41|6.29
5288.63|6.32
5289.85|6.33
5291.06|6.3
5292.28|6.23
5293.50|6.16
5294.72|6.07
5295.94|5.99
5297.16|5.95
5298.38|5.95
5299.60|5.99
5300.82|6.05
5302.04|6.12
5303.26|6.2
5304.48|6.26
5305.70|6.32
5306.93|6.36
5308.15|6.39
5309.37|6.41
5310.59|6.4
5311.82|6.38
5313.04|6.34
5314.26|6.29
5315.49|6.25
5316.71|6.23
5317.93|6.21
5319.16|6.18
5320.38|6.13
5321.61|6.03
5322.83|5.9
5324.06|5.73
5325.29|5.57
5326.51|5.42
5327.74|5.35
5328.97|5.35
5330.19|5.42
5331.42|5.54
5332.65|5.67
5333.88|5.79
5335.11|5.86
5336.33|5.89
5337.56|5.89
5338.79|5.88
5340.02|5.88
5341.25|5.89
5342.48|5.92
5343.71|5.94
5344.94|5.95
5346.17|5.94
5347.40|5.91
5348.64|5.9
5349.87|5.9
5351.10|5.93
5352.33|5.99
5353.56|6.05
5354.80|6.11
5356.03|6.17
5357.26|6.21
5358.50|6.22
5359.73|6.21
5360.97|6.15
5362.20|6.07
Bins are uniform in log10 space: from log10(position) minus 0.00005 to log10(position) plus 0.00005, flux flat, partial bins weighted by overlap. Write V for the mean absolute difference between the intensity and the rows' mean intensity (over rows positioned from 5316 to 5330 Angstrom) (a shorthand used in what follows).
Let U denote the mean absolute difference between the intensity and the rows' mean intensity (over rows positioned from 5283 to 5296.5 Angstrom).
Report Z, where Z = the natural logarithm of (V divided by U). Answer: 1.2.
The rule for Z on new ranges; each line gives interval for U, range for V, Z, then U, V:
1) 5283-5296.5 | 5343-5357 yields -0.3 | 0.094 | 0.072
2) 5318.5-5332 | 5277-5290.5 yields -0.7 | 0.274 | 0.133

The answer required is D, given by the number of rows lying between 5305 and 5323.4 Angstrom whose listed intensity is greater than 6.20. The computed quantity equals 11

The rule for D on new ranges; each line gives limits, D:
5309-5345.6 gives 8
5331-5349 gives 0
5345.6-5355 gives 0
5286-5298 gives 6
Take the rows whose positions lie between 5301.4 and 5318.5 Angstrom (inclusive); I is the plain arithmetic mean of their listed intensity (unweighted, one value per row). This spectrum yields 6.30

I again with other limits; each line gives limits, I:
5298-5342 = 5.99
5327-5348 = 5.77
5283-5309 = 6.18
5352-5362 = 6.14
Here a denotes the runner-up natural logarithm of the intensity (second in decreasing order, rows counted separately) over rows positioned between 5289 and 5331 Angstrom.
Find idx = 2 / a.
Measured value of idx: 1.08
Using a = 1.86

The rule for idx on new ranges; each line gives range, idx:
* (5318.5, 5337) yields 1.10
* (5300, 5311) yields 1.08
